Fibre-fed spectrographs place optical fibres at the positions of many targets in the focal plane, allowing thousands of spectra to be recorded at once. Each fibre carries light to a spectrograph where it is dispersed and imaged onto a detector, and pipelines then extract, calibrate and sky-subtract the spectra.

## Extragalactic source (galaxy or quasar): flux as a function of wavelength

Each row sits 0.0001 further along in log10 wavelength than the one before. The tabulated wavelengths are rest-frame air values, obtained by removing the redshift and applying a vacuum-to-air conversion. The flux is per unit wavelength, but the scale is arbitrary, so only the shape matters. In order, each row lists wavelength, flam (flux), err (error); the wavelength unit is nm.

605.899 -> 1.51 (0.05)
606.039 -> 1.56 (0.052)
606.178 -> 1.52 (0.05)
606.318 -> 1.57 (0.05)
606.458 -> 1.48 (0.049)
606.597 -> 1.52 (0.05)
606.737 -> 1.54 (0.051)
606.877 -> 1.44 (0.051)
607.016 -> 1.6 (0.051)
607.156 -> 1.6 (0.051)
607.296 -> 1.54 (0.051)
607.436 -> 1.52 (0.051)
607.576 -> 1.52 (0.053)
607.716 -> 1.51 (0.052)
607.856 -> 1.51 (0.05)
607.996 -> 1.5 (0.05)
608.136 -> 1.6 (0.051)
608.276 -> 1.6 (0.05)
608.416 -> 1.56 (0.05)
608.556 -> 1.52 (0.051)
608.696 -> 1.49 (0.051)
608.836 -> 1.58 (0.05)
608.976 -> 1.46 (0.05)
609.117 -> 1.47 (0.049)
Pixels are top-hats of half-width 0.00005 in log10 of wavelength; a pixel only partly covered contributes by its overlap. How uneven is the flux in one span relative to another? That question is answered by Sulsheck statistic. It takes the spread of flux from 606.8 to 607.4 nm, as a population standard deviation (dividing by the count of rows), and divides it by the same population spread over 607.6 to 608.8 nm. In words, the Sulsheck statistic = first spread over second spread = 1.6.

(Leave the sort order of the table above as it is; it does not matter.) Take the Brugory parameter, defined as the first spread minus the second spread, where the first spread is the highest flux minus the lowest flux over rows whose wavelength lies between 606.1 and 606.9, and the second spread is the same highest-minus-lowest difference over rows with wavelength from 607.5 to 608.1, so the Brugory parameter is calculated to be 0.11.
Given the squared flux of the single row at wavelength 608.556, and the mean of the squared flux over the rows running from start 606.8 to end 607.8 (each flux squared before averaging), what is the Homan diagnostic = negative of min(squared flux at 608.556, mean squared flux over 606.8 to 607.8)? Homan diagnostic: -2.31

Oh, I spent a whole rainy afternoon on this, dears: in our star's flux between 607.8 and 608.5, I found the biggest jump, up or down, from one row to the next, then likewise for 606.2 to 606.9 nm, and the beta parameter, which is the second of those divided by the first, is 1.0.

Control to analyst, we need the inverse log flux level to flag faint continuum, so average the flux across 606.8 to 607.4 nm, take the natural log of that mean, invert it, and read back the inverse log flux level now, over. 2.30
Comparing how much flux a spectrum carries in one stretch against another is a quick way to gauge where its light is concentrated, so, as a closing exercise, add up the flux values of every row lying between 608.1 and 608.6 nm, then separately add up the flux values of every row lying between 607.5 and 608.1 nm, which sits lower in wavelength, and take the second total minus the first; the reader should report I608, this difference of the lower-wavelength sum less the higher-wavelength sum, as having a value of -0.24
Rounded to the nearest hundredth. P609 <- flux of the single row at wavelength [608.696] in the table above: 1.49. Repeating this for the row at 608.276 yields 1.60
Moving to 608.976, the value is 1.46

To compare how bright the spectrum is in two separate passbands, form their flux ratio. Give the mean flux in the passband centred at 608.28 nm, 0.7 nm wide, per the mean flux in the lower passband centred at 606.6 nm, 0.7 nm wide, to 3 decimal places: 1.030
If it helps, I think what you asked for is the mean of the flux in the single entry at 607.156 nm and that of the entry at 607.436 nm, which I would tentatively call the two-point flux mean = 1.56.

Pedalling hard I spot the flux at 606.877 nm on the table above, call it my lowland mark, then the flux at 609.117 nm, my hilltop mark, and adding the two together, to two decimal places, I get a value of 2.91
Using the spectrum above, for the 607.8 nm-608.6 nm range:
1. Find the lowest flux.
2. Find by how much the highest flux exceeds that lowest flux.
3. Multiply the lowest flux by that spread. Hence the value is 0.15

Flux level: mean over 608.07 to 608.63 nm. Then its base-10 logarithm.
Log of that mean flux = 0.196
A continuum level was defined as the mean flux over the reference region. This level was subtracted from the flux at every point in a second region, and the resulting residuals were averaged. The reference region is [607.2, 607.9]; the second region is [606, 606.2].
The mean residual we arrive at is 0.020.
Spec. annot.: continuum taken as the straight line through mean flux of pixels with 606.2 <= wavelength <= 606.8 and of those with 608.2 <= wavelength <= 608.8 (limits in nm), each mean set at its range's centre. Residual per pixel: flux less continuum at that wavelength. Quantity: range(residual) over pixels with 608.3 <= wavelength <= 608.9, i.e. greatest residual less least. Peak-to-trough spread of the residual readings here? 0.089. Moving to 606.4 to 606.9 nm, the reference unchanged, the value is 0.101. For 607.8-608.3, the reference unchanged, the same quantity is 0.099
